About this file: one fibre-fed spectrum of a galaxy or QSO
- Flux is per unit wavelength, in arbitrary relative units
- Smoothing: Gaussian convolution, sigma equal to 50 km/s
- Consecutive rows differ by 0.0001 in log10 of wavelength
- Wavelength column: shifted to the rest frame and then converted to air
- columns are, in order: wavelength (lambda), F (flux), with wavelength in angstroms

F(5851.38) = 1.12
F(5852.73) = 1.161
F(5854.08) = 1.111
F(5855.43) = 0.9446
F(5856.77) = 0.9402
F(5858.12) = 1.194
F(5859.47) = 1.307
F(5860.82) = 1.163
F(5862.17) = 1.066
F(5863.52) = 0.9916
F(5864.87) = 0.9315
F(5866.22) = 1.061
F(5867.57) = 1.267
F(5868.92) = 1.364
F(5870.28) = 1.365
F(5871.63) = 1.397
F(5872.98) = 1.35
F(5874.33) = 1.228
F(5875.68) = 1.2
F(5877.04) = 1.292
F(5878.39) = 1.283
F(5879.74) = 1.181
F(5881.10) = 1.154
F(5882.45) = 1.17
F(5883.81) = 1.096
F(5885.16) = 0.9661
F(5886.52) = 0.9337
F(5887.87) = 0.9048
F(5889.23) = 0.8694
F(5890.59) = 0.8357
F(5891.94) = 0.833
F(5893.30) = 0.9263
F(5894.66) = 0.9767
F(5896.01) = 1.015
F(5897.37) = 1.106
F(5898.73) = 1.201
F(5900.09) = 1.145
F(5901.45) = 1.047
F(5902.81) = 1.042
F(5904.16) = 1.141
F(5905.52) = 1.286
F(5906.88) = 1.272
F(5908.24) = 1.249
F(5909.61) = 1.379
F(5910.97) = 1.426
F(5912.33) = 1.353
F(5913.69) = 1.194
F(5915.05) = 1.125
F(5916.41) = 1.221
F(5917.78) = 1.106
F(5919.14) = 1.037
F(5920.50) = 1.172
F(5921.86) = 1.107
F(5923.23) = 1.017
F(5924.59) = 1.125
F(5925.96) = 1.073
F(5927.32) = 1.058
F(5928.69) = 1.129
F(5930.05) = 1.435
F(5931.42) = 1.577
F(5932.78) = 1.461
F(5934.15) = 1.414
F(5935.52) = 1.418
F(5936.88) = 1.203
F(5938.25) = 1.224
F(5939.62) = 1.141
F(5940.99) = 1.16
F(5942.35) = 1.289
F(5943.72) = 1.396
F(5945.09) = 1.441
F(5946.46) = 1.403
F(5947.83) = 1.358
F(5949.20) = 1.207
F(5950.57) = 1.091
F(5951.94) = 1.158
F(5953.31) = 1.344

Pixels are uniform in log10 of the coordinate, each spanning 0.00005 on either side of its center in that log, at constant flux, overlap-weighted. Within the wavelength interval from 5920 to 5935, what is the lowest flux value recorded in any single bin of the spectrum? 1.017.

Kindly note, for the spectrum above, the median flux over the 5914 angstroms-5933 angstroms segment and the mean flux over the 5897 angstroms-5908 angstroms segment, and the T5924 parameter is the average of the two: 1.14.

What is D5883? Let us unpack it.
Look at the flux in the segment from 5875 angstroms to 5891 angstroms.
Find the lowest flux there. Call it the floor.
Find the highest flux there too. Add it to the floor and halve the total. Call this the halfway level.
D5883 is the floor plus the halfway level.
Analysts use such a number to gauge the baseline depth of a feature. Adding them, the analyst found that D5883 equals 1.9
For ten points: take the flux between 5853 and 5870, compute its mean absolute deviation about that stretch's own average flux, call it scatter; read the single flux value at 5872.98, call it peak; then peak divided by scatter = 11.0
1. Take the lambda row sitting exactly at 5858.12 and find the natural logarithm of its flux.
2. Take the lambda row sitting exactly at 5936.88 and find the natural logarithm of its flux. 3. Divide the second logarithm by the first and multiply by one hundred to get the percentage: 104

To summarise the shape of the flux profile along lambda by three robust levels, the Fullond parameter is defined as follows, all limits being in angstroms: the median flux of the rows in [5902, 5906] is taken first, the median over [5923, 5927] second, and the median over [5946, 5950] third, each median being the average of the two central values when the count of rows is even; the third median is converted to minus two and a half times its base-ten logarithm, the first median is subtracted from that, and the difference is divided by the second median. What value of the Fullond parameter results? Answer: -1.4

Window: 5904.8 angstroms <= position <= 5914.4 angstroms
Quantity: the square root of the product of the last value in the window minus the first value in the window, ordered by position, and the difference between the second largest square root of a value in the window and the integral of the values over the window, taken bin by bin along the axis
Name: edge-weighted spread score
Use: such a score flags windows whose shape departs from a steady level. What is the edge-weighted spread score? 1.0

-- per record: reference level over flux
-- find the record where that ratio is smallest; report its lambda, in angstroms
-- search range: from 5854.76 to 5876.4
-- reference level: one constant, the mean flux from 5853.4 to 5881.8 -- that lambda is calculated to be 5871.63 angstroms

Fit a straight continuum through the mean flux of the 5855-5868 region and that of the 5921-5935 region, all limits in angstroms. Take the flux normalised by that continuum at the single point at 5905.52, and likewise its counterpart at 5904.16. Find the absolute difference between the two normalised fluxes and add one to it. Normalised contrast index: 1.12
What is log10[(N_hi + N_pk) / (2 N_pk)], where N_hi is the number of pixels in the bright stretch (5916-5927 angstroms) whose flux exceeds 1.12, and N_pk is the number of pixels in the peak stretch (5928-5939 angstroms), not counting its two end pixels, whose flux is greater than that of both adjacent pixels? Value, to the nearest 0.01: 0.10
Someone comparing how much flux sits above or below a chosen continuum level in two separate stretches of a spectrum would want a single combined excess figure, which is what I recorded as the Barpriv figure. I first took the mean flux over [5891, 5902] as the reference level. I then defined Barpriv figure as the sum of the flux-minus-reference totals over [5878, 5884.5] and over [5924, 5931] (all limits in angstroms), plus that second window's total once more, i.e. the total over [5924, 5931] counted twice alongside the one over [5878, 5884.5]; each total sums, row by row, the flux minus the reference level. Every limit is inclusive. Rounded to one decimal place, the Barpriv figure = 2.1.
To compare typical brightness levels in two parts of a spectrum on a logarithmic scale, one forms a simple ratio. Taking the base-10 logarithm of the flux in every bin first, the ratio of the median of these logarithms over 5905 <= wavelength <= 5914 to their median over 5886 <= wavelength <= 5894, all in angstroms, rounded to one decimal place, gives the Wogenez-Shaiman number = -2.1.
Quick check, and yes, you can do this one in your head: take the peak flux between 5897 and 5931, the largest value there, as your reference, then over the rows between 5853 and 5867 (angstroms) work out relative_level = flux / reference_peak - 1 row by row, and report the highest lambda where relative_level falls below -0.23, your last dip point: 5866.22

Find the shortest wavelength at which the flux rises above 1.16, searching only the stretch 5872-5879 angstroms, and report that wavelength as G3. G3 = 5872.98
